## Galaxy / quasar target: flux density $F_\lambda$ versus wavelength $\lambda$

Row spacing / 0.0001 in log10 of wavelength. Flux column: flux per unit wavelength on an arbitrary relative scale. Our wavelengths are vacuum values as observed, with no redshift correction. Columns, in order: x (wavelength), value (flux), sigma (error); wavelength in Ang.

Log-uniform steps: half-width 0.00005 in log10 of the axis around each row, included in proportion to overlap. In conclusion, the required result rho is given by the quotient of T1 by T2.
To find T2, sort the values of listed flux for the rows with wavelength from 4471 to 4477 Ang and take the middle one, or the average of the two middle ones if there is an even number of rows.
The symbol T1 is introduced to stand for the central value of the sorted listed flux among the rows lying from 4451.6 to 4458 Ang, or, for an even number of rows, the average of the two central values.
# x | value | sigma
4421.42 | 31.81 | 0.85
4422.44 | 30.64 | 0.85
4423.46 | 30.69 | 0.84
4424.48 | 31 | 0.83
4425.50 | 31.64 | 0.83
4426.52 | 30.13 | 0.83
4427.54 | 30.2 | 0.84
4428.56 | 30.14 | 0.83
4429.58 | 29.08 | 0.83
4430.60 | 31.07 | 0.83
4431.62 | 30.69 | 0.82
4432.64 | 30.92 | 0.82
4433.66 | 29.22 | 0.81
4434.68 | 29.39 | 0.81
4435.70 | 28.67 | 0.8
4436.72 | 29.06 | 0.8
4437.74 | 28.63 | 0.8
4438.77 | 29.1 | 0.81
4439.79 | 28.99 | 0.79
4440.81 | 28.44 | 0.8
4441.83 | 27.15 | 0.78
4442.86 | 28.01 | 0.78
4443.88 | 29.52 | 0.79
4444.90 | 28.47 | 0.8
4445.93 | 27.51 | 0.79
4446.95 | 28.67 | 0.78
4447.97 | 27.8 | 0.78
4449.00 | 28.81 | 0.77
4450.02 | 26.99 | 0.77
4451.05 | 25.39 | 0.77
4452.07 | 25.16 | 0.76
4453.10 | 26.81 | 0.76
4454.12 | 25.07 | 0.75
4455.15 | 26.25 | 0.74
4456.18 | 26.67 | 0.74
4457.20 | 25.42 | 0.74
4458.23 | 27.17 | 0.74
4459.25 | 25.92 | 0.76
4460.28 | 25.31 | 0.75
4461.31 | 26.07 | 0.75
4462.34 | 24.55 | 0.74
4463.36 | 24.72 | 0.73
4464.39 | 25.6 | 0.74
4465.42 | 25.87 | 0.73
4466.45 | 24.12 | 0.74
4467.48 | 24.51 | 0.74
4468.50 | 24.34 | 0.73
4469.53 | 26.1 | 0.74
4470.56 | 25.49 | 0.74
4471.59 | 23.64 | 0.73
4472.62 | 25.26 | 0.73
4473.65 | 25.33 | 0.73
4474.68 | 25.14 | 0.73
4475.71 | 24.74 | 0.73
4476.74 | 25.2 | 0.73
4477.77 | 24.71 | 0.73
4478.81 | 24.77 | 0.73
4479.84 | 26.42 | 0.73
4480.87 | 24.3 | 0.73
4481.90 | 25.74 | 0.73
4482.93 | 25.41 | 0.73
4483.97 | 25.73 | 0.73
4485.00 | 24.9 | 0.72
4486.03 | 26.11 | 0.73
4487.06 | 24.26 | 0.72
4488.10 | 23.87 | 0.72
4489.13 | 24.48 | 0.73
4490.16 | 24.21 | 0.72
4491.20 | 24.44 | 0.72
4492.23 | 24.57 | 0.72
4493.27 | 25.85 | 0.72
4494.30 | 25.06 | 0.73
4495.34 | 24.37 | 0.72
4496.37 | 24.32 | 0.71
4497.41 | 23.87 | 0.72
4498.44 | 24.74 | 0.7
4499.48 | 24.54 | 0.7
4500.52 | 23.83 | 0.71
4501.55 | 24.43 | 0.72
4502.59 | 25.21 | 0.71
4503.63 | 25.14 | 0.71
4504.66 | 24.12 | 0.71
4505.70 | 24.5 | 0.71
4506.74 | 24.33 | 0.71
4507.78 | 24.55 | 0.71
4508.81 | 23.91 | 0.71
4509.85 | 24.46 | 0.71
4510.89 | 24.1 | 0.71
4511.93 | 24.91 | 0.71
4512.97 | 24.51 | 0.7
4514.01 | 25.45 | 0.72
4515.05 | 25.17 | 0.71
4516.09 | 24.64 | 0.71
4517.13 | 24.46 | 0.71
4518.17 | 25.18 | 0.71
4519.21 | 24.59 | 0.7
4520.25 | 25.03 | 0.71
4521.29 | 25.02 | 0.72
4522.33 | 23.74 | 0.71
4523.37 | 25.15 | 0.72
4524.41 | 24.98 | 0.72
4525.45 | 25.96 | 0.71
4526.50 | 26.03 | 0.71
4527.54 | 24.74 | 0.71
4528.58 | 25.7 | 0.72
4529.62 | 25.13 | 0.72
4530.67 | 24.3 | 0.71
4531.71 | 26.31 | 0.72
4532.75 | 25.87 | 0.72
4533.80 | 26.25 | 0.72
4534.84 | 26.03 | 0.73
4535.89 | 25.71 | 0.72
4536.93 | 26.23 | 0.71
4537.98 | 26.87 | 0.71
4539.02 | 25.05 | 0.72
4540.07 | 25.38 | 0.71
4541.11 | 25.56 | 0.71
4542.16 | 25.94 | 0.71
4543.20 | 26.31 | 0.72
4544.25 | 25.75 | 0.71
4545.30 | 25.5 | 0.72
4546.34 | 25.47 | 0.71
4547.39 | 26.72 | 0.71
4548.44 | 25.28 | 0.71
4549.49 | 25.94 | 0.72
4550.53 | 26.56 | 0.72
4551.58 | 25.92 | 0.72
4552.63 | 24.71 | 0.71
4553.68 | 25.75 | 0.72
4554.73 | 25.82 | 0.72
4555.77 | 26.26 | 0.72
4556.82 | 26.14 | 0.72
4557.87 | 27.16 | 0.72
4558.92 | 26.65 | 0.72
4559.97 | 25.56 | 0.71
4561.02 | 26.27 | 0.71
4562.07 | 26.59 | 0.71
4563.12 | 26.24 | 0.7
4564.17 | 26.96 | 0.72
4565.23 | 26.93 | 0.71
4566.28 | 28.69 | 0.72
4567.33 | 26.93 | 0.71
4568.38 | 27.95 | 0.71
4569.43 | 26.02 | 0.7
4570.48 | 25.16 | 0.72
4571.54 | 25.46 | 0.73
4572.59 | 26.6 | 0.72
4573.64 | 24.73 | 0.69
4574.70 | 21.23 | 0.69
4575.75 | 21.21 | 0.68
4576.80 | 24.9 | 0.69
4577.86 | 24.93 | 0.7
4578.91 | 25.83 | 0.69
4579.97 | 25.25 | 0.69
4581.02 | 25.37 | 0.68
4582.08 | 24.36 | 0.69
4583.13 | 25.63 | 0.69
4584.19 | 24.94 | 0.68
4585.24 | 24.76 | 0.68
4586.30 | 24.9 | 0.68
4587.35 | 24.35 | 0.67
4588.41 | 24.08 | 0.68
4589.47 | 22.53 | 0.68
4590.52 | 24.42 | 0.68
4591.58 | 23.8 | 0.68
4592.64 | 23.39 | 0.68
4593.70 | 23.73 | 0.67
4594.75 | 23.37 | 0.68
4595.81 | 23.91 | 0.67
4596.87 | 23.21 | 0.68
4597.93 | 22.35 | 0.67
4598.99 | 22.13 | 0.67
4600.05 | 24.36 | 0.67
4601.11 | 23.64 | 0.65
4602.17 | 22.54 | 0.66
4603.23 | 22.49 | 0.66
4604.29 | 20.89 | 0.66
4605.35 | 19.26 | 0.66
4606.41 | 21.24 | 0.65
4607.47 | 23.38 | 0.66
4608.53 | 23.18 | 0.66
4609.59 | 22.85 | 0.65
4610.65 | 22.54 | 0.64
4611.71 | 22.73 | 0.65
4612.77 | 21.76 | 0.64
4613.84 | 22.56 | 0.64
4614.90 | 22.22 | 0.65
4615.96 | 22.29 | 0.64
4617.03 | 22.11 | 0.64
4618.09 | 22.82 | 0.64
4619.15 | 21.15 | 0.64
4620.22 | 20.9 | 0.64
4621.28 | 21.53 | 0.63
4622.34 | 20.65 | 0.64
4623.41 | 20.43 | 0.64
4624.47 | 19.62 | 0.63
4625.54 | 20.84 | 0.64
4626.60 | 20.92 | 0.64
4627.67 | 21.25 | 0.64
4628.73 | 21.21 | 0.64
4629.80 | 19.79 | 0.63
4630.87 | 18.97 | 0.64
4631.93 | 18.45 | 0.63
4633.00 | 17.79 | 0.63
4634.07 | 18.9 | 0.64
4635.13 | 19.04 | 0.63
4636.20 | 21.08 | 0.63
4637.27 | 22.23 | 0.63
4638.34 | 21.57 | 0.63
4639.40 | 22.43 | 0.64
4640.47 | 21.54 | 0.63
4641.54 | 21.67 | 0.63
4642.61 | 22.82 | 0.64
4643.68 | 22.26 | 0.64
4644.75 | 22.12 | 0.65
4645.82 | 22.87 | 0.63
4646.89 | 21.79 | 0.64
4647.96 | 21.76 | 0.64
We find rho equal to 1.03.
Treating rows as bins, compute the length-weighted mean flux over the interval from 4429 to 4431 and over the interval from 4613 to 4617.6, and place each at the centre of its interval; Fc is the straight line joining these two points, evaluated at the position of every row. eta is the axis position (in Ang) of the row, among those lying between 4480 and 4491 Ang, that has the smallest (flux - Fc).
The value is 4488.10 Ang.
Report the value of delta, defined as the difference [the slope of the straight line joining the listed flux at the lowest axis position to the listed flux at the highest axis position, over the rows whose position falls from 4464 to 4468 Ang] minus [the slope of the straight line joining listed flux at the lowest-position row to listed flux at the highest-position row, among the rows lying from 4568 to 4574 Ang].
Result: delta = 0.26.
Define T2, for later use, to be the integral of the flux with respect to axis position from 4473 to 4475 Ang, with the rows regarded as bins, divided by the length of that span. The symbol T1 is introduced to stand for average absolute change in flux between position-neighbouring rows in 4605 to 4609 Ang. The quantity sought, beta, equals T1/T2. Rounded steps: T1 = 1.4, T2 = 25.2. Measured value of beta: 0.06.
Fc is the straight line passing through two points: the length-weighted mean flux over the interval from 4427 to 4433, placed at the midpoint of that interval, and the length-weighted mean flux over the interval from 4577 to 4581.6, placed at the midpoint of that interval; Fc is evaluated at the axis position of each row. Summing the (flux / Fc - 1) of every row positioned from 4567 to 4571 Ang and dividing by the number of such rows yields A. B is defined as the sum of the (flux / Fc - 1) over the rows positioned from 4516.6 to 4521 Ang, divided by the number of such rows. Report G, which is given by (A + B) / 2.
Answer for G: -0.03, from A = 0.035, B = -0.09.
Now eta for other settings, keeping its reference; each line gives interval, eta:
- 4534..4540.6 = 4539.02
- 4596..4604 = 4598.99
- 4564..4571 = 4570.48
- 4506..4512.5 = 4508.81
